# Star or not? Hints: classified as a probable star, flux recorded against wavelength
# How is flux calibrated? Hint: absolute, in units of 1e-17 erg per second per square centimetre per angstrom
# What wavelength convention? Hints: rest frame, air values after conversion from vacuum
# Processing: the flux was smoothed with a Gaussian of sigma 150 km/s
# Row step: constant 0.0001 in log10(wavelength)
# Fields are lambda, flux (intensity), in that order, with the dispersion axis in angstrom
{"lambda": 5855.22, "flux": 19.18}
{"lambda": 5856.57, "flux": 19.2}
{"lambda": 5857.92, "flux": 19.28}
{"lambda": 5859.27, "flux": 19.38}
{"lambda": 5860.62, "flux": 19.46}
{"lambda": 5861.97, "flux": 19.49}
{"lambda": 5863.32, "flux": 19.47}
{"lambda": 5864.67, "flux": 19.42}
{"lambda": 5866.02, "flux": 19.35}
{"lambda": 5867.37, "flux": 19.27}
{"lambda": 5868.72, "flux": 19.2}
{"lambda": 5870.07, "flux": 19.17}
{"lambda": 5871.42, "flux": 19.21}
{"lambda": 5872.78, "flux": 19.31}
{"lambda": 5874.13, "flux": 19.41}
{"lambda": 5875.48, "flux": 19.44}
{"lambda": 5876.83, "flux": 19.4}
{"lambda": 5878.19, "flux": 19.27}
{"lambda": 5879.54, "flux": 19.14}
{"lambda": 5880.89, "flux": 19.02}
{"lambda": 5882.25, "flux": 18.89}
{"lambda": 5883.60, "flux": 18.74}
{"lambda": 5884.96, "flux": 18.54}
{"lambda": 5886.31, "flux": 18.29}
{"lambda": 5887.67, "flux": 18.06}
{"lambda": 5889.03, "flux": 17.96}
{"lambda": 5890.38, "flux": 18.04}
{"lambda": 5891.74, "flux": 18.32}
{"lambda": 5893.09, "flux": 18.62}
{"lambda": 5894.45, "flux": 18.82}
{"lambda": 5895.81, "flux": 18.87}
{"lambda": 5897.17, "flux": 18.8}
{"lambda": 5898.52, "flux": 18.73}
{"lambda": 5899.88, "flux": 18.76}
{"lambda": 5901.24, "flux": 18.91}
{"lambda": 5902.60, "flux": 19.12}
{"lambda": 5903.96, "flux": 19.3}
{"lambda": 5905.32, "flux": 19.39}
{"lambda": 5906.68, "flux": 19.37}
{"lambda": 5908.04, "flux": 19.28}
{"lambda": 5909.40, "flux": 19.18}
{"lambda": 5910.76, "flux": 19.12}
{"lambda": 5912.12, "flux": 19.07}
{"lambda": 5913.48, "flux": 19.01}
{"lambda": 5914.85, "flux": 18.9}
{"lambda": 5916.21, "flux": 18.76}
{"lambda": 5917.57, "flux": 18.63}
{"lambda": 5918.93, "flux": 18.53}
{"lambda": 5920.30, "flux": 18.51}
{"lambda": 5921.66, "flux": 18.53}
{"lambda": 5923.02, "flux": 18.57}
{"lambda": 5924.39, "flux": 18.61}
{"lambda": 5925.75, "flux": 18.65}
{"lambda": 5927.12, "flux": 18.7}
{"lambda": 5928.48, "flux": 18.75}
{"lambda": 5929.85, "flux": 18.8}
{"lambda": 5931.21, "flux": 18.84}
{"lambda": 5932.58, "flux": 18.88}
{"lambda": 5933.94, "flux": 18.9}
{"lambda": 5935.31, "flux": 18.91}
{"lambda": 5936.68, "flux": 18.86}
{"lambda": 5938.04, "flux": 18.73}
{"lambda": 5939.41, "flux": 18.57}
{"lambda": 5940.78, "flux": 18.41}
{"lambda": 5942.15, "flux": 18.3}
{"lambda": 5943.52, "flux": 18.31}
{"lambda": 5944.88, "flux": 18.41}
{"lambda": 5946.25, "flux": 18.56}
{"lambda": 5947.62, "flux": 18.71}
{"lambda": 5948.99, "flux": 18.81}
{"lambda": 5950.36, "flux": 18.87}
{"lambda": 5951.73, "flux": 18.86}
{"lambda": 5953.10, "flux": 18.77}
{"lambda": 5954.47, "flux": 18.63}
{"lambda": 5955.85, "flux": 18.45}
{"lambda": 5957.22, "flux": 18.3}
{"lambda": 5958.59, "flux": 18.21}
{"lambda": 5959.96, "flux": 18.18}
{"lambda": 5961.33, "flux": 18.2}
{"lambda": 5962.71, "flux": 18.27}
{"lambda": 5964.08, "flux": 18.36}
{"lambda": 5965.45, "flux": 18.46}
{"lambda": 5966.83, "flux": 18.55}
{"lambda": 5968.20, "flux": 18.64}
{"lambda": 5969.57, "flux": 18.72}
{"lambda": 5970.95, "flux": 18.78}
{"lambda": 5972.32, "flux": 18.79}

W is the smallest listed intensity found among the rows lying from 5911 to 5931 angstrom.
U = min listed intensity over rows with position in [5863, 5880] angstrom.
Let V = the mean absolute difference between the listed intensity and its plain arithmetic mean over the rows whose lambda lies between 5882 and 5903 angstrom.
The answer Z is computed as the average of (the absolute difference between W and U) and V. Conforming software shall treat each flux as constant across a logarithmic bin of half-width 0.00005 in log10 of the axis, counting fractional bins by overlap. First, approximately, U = 19.14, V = 0.29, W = 18.51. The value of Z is 0.5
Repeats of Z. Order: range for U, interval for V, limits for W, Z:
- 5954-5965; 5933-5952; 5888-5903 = 0.2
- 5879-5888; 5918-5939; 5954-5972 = 0.1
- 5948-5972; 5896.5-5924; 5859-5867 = 0.7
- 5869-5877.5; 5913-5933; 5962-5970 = 0.5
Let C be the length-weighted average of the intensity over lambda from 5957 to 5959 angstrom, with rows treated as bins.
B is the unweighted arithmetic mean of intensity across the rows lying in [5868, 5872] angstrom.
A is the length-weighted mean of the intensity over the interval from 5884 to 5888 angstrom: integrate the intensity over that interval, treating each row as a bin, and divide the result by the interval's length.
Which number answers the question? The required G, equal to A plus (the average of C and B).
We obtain 37.1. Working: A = 18.3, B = 19.19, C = 18.3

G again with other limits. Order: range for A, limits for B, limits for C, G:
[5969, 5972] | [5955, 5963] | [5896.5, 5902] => 37.3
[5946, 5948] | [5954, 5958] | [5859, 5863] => 37.6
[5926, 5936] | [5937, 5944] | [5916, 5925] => 37.3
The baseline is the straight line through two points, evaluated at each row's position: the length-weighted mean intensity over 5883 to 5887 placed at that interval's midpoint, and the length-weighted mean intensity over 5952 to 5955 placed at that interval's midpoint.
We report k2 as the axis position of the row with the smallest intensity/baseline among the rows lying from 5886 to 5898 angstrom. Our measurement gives 5889.03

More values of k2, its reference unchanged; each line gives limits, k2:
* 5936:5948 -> 5942.15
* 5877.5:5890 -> 5889.03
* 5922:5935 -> 5923.02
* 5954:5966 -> 5959.96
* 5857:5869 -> 5868.72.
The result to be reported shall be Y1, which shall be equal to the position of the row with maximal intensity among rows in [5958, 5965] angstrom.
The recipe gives 5964.08 angstrom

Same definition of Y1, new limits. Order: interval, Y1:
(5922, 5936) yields 5935.31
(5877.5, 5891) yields 5878.19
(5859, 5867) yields 5861.97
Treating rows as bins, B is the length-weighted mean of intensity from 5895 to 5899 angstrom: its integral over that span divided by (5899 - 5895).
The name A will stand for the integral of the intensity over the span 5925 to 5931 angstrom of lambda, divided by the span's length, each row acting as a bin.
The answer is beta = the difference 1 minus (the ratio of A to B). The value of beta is 0.00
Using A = 18.7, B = 18.8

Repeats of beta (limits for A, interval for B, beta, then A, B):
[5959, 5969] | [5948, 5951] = 0.02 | 18.4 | 18.8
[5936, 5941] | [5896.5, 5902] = 0.01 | 18.7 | 18.8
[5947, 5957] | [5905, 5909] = 0.03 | 18.7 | 19.3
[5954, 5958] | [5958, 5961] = -0.01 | 18.4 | 18.2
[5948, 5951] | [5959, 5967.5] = -0.03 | 18.8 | 18.3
